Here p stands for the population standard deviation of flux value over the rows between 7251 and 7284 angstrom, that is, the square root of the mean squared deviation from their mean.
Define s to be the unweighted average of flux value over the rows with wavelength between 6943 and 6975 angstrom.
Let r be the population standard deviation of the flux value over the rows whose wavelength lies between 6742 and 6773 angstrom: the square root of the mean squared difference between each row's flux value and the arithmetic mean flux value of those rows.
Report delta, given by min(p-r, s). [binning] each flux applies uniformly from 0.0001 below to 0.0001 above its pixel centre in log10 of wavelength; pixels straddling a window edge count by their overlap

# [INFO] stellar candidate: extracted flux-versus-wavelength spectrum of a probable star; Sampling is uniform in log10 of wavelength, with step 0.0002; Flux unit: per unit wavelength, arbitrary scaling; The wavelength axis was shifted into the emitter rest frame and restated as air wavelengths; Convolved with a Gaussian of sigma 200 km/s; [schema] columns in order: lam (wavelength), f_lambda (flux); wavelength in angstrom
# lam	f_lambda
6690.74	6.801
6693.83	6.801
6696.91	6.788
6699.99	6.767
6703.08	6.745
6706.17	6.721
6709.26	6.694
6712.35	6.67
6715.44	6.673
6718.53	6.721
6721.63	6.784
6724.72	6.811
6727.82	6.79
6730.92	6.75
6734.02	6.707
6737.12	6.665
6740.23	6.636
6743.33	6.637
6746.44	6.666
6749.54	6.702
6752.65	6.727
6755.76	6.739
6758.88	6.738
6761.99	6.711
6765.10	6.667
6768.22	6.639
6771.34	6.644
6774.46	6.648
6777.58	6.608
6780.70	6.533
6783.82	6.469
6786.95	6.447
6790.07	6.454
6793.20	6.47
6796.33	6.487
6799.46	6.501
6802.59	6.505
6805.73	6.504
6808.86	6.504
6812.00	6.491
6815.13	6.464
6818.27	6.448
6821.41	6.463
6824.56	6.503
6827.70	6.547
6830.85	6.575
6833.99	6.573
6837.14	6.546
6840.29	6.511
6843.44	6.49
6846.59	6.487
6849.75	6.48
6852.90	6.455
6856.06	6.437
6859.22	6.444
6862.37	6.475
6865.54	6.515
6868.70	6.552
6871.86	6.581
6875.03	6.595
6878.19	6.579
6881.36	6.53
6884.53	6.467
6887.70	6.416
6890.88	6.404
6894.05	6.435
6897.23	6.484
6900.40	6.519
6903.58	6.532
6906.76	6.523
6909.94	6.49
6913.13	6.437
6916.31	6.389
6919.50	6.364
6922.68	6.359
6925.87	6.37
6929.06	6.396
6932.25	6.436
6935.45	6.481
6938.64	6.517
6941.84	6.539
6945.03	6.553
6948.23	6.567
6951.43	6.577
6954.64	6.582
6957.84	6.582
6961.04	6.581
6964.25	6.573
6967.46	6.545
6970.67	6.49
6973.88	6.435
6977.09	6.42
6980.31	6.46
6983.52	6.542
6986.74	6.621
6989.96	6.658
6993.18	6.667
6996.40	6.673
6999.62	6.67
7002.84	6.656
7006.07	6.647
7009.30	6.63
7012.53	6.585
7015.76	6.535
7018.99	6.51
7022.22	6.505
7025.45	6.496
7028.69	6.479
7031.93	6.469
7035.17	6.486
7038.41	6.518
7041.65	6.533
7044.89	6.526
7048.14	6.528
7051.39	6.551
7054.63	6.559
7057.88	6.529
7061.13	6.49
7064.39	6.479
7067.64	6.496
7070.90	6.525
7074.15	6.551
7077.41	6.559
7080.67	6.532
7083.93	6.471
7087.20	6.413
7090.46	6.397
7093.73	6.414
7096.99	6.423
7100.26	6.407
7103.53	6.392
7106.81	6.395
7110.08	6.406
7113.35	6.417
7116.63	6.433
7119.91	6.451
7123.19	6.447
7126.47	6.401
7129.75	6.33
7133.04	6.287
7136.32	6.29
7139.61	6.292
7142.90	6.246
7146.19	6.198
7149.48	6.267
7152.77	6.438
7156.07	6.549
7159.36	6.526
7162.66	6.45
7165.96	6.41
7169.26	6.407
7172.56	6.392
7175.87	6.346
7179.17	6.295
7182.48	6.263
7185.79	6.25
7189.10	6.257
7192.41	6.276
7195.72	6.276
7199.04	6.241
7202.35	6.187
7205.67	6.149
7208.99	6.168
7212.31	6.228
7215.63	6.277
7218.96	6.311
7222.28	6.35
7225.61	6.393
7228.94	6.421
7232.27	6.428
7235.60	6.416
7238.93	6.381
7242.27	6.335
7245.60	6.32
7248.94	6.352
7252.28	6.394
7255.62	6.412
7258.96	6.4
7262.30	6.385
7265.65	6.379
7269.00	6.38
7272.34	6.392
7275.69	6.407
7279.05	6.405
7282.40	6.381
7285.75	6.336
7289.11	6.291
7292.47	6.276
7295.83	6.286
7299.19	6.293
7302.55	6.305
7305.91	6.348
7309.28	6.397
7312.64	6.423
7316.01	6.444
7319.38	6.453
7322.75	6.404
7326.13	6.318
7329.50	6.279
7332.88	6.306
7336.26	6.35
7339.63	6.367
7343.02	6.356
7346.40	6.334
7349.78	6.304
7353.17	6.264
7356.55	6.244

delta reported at -0.03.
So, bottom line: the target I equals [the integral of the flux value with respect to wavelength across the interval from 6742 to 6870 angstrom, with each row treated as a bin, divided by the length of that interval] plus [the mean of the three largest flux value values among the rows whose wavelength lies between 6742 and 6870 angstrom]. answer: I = 13.3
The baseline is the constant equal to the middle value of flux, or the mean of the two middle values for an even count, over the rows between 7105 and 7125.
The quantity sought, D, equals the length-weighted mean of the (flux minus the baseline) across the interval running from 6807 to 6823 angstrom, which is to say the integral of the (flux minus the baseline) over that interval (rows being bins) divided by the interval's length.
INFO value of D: 0.05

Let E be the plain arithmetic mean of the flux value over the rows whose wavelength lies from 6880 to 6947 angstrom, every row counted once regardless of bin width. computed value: 6.46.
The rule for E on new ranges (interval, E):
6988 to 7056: 6.57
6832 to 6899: 6.50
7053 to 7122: 6.46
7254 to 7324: 6.37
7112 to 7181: 6.37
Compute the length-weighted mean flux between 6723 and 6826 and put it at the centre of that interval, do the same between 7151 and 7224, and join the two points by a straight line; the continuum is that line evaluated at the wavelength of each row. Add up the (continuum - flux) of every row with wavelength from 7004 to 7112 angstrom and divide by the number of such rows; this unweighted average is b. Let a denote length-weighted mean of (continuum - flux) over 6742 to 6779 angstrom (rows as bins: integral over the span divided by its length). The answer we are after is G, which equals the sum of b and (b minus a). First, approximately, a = -0.070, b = -0.09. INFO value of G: -0.11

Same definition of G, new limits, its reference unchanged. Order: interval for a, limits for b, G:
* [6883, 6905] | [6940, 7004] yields -0.26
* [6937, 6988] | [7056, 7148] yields -0.01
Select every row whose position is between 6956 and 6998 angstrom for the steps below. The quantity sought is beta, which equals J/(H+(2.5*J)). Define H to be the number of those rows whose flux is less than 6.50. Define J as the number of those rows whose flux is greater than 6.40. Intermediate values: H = 4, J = 13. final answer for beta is 0.36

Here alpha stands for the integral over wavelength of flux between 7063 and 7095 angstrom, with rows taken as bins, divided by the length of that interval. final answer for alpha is 6.48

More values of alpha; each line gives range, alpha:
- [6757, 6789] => 6.61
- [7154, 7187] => 6.39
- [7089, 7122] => 6.41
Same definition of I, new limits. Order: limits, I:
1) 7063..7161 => 13.0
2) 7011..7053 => 13.1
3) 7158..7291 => 12.8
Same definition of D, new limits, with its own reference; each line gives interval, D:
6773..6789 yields 0.11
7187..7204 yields -0.18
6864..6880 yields 0.14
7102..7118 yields -0.02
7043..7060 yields 0.11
